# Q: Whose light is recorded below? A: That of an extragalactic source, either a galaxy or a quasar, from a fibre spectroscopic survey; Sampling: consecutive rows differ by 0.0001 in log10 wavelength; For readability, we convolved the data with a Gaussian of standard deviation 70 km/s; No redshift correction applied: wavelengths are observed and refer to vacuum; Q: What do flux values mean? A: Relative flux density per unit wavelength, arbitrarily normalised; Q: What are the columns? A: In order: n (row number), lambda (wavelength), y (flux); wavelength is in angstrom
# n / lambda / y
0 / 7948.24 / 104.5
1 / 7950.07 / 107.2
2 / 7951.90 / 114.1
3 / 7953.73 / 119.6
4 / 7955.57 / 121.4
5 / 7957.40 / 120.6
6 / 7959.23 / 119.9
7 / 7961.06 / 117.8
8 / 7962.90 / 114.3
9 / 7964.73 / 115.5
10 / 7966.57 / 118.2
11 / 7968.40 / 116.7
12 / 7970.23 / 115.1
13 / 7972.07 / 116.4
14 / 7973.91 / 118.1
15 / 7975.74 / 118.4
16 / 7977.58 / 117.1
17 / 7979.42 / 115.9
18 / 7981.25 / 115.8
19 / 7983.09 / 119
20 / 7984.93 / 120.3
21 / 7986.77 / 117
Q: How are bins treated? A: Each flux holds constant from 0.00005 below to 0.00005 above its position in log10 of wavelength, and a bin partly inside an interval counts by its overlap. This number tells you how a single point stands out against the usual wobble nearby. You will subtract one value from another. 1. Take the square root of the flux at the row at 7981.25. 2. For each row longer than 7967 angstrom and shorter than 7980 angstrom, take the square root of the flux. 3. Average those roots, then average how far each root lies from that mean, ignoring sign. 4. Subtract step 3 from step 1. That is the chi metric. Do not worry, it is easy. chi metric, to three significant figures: 10.7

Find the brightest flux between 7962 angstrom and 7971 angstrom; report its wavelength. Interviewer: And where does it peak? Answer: 7966.57 angstrom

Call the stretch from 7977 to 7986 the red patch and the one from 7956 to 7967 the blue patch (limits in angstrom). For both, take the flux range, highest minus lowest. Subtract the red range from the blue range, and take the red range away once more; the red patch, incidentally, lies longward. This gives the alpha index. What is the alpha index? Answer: -2.7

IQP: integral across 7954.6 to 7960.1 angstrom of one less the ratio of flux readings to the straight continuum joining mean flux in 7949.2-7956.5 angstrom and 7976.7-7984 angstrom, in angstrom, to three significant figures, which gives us -0.229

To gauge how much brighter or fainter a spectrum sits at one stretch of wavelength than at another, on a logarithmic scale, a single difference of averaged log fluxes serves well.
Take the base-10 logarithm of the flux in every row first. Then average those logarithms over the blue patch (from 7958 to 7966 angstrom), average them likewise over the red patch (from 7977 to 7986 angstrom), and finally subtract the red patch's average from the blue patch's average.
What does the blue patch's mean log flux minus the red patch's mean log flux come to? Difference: -0.003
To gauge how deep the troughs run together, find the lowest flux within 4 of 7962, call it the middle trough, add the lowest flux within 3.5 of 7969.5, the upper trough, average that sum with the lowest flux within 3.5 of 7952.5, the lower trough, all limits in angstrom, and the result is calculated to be 168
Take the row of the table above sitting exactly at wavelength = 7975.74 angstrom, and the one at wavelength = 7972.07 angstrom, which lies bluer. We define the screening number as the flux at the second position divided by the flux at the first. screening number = 0.983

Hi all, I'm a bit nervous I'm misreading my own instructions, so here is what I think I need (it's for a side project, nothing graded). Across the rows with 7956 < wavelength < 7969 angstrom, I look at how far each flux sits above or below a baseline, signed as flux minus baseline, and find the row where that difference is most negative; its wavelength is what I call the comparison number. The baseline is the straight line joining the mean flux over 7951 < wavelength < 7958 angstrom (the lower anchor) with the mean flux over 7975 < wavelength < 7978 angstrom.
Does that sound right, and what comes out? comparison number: 7962.90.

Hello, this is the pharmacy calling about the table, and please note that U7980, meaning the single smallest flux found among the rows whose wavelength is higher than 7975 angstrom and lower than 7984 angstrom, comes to 115.8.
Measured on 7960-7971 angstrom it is 114.3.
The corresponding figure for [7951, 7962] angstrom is 114.1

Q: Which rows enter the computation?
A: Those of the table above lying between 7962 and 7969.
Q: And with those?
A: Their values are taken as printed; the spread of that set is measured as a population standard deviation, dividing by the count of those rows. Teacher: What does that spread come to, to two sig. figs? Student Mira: 1.4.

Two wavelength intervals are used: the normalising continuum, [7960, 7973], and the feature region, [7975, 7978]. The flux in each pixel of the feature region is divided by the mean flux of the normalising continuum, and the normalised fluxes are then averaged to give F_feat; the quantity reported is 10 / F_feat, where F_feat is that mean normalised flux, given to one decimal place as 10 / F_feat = 9.9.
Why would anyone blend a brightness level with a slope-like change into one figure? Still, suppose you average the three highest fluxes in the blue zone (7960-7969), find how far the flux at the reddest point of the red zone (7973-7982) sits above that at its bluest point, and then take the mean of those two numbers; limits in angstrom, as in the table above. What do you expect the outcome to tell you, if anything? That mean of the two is 57.6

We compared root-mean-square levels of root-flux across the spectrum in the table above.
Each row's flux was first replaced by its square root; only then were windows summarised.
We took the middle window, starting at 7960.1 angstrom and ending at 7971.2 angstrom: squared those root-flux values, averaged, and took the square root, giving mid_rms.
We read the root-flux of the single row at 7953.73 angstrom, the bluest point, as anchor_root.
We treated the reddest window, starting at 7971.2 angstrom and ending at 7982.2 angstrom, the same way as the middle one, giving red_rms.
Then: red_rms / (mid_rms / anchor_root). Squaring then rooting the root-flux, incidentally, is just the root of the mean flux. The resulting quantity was 11.0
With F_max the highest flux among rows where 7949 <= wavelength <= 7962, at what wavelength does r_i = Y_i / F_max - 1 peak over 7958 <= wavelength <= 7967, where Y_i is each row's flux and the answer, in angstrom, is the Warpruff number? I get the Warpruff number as 7959.23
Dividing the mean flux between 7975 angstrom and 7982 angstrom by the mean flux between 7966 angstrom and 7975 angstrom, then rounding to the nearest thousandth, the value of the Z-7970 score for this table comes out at 0.999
